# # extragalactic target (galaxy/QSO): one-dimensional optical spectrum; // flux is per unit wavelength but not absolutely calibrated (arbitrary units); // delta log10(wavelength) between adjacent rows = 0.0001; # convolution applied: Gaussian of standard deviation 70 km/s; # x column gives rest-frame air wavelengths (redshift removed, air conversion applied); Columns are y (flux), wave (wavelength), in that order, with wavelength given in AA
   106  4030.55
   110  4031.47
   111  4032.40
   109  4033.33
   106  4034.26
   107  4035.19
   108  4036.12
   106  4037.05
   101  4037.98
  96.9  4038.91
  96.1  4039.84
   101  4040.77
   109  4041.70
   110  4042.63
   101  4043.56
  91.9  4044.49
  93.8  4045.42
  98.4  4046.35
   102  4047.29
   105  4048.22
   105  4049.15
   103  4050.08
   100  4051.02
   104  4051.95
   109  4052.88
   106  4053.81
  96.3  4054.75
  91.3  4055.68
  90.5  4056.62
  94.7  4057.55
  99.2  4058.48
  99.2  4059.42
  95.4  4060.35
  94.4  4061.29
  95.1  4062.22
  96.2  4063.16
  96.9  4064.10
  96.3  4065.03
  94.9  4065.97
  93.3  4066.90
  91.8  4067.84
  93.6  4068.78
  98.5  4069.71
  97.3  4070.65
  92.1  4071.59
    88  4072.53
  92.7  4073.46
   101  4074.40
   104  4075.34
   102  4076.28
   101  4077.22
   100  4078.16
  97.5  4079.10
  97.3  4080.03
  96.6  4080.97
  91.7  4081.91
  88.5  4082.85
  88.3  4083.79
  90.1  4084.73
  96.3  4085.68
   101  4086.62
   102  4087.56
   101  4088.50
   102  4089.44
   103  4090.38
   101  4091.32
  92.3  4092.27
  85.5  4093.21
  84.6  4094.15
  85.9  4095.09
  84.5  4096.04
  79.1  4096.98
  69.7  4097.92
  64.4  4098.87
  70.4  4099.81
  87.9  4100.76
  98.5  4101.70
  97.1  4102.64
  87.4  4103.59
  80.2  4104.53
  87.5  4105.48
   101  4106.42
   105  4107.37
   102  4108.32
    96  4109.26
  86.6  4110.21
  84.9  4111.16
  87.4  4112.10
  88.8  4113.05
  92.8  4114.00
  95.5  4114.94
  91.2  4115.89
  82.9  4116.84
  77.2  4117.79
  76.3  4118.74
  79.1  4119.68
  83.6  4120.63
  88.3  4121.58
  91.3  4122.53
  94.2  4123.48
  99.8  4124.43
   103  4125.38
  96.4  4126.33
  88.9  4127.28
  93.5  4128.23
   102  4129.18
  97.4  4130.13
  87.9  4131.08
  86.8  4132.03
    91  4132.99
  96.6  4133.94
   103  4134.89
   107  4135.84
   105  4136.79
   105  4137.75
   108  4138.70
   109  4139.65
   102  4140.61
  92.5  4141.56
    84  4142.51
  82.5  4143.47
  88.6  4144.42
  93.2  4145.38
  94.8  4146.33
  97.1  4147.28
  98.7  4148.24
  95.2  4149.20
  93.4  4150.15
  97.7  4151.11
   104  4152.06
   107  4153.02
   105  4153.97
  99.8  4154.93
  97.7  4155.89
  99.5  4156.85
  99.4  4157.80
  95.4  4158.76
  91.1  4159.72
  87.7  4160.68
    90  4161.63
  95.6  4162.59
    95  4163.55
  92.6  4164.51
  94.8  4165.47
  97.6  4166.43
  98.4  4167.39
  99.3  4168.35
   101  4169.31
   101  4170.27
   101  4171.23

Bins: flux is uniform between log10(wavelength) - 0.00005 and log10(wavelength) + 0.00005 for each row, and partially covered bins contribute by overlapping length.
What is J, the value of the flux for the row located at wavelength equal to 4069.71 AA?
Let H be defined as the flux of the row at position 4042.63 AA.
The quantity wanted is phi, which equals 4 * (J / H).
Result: 3.58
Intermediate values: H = 110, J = 98.5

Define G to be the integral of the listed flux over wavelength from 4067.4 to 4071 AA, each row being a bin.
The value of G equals 343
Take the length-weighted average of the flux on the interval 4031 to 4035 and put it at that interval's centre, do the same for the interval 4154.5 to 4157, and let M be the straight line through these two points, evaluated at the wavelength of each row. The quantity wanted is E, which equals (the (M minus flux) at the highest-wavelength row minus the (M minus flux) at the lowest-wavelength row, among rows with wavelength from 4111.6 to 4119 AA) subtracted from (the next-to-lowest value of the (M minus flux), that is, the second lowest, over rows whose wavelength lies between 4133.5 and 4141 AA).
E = -18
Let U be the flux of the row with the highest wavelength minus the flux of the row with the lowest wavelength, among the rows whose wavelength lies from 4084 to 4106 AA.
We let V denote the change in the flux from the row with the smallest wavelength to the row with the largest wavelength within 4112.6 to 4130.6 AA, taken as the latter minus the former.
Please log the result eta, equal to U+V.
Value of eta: 6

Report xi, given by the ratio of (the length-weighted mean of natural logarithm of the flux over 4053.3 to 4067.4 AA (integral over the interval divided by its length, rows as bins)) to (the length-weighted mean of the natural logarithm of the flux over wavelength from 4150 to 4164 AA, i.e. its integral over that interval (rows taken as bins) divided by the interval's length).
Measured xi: 1.00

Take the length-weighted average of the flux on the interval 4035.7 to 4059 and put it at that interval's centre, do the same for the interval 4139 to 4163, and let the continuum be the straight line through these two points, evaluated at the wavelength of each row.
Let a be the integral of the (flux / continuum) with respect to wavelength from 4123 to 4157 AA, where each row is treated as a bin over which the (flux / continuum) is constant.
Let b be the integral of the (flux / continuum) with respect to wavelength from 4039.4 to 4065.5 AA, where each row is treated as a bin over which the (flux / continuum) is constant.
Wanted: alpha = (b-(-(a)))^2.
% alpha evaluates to 3607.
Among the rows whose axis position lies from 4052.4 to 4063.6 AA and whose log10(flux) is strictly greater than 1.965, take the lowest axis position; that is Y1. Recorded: 4052.88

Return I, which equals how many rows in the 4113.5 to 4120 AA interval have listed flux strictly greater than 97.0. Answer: 0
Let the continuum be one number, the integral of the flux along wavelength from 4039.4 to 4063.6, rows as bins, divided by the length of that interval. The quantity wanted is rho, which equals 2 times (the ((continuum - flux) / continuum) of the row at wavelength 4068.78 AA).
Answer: 0.12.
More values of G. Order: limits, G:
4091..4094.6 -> 325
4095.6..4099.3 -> 275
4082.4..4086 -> 325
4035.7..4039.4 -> 381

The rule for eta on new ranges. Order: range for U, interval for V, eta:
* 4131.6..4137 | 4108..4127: 13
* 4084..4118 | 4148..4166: -17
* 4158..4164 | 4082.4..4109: 13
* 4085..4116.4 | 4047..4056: -16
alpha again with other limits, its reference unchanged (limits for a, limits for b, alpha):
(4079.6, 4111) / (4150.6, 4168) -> 2171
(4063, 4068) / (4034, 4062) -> 1071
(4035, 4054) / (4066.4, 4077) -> 871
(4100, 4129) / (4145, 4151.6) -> 1121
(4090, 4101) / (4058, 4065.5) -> 275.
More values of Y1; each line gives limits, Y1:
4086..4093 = 4086.62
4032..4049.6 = 4032.40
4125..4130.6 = 4125.38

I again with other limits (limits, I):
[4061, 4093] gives 15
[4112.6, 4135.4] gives 5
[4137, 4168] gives 16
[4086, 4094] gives 6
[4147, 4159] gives 10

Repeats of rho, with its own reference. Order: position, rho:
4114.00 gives 0.14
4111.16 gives 0.29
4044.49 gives 0.15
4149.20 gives 0.09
